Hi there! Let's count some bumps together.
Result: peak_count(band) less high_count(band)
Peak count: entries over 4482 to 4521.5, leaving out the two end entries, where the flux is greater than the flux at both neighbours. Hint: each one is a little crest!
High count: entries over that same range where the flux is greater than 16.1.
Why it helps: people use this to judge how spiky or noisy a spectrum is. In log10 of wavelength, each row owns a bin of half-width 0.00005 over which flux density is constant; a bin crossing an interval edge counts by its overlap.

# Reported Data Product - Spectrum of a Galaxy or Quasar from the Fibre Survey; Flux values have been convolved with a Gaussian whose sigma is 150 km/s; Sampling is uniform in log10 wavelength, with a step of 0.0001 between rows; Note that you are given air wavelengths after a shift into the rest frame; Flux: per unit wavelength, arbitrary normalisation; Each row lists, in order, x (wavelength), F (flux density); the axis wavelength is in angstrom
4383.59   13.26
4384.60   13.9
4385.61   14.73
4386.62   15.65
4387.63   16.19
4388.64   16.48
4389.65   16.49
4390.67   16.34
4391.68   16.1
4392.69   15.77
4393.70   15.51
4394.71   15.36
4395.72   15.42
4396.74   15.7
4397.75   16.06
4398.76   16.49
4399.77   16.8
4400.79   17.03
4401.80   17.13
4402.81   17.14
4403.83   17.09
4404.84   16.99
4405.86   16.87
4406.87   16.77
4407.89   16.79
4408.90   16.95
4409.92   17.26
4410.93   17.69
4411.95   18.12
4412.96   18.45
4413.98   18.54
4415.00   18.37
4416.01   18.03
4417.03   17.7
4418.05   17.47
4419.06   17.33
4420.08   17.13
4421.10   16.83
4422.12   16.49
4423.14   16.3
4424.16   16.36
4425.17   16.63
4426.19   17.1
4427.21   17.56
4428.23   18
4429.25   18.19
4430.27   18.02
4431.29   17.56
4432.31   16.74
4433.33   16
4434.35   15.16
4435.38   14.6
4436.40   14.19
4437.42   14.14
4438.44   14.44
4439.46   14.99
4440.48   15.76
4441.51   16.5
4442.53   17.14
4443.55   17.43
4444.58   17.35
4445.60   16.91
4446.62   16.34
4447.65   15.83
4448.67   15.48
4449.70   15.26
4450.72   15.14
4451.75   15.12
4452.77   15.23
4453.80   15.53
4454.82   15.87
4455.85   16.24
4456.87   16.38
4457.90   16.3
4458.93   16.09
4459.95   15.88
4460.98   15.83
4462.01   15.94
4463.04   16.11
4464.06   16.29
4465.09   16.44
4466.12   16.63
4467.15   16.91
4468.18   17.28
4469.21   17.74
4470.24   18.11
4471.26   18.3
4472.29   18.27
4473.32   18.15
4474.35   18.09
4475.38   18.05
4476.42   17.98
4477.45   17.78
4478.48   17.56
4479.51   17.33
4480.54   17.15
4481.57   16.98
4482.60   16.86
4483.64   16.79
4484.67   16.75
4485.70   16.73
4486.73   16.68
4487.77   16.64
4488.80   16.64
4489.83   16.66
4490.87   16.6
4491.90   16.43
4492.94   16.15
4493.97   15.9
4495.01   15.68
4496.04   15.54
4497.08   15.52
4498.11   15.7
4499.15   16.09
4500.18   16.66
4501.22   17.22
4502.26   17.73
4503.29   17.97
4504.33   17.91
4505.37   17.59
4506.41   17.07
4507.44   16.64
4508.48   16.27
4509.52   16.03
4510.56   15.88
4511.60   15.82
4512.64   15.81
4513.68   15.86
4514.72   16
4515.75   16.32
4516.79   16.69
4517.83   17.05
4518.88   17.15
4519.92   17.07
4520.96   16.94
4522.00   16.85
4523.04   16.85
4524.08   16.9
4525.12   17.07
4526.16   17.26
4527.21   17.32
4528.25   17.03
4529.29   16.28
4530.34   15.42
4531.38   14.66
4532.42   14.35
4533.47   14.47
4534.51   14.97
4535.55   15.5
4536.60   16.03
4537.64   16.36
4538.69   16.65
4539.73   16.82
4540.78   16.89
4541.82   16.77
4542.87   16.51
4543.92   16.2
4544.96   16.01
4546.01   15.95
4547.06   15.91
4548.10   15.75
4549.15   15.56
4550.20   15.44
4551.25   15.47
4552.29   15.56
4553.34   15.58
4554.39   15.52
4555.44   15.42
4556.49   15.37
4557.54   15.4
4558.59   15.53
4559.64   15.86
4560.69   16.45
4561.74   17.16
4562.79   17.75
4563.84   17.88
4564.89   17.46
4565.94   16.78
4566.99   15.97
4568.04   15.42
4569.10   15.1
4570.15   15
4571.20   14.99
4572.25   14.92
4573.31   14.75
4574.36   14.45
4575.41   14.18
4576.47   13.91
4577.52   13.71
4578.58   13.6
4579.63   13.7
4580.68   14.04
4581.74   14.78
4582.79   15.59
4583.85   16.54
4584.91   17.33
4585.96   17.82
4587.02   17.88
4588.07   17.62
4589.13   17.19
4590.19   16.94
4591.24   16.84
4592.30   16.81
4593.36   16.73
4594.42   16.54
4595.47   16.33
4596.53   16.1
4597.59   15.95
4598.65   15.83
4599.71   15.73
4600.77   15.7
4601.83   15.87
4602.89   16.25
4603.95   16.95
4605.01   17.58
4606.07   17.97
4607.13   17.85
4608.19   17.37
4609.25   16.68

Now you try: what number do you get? -23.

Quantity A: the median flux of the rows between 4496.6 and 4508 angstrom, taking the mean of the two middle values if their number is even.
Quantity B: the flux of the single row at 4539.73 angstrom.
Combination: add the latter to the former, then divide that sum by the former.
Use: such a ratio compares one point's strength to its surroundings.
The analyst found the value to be 1.99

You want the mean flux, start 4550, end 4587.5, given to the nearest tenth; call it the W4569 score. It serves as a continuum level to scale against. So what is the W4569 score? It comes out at 15.6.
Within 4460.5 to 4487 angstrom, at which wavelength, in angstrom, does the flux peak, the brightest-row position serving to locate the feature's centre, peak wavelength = 4471.26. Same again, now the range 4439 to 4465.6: 4443.55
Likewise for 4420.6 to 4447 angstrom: 4429.25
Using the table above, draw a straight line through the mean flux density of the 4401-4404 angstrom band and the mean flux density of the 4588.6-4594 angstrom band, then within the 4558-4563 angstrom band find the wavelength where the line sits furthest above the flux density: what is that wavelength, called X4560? 4558.59 angstrom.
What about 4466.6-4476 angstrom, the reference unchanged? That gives 4467.15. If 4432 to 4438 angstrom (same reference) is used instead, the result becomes 4437.42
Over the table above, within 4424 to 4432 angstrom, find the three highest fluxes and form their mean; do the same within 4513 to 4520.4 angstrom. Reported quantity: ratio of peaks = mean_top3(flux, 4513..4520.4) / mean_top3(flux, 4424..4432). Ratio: 0.95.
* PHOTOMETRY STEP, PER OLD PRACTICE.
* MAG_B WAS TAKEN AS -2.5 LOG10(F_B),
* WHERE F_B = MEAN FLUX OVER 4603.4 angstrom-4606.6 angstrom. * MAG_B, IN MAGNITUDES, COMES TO -3.11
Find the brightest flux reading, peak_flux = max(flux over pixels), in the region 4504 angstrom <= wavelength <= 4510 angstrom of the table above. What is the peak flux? 17.91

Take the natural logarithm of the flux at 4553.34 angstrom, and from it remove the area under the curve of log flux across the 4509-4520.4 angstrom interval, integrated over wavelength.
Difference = -29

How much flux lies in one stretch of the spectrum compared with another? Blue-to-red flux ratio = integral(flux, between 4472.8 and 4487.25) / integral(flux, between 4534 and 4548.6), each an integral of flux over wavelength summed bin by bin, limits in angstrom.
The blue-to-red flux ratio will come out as 1.06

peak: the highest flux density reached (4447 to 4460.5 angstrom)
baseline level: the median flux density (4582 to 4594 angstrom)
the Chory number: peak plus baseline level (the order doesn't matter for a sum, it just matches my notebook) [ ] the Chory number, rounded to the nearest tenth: 33.3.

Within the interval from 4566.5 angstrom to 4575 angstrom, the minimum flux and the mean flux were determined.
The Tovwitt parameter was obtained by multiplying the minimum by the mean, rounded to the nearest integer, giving 218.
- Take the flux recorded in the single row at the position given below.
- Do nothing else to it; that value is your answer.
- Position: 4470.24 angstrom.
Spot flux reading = 18.11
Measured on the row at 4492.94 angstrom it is 16.15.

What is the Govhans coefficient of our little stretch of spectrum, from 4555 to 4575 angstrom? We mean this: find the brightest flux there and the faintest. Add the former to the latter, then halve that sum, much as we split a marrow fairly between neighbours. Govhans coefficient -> 16.2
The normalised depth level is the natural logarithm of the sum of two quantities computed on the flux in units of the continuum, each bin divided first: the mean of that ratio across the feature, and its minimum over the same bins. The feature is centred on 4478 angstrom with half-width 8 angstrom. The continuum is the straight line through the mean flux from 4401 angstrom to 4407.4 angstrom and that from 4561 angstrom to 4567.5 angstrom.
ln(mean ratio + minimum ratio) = 0.697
